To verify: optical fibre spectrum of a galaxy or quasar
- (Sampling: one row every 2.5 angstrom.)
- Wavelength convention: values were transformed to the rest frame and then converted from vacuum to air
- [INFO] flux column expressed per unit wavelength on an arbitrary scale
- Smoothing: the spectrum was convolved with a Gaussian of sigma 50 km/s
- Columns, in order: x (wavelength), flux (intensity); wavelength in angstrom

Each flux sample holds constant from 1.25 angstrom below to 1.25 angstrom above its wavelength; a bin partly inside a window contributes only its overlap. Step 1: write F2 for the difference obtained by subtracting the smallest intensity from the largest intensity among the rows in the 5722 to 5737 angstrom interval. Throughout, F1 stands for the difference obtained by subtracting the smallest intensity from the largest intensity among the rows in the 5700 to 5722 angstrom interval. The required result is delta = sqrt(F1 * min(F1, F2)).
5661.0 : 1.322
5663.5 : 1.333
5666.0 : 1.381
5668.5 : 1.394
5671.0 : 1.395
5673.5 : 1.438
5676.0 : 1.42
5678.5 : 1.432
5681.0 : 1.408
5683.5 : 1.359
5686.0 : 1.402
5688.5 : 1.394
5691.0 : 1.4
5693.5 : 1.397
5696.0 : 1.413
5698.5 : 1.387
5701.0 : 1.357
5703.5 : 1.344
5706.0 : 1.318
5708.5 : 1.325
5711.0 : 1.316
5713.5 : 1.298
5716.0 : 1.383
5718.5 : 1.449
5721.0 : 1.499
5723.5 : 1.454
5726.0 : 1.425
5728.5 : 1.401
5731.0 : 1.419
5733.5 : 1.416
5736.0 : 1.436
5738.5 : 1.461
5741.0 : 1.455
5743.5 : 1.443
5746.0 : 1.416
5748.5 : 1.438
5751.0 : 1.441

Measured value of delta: 0.103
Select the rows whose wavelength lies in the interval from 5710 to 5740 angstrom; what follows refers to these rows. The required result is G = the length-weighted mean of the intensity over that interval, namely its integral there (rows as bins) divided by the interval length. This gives 1.41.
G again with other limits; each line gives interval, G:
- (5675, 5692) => 1.40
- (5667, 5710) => 1.39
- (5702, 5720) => 1.35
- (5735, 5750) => 1.44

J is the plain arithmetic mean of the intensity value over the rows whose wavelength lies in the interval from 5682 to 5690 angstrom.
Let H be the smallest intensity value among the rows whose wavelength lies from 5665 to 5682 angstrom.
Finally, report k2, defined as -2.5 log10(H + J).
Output -1.10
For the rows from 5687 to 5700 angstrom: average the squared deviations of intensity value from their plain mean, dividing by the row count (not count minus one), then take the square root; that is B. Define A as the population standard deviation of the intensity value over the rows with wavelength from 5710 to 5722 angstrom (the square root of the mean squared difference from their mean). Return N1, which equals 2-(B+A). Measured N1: 1.91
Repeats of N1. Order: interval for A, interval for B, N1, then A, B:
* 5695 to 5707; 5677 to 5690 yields 1.94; 0.033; 0.024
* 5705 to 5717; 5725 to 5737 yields 1.96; 0.029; 0.011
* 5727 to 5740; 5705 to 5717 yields 1.95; 0.020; 0.029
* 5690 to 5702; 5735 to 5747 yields 1.97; 0.019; 0.016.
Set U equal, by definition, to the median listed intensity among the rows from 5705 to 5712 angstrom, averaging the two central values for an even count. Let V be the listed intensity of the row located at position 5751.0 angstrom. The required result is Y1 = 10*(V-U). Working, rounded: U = 1.32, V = 1.441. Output 1.2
